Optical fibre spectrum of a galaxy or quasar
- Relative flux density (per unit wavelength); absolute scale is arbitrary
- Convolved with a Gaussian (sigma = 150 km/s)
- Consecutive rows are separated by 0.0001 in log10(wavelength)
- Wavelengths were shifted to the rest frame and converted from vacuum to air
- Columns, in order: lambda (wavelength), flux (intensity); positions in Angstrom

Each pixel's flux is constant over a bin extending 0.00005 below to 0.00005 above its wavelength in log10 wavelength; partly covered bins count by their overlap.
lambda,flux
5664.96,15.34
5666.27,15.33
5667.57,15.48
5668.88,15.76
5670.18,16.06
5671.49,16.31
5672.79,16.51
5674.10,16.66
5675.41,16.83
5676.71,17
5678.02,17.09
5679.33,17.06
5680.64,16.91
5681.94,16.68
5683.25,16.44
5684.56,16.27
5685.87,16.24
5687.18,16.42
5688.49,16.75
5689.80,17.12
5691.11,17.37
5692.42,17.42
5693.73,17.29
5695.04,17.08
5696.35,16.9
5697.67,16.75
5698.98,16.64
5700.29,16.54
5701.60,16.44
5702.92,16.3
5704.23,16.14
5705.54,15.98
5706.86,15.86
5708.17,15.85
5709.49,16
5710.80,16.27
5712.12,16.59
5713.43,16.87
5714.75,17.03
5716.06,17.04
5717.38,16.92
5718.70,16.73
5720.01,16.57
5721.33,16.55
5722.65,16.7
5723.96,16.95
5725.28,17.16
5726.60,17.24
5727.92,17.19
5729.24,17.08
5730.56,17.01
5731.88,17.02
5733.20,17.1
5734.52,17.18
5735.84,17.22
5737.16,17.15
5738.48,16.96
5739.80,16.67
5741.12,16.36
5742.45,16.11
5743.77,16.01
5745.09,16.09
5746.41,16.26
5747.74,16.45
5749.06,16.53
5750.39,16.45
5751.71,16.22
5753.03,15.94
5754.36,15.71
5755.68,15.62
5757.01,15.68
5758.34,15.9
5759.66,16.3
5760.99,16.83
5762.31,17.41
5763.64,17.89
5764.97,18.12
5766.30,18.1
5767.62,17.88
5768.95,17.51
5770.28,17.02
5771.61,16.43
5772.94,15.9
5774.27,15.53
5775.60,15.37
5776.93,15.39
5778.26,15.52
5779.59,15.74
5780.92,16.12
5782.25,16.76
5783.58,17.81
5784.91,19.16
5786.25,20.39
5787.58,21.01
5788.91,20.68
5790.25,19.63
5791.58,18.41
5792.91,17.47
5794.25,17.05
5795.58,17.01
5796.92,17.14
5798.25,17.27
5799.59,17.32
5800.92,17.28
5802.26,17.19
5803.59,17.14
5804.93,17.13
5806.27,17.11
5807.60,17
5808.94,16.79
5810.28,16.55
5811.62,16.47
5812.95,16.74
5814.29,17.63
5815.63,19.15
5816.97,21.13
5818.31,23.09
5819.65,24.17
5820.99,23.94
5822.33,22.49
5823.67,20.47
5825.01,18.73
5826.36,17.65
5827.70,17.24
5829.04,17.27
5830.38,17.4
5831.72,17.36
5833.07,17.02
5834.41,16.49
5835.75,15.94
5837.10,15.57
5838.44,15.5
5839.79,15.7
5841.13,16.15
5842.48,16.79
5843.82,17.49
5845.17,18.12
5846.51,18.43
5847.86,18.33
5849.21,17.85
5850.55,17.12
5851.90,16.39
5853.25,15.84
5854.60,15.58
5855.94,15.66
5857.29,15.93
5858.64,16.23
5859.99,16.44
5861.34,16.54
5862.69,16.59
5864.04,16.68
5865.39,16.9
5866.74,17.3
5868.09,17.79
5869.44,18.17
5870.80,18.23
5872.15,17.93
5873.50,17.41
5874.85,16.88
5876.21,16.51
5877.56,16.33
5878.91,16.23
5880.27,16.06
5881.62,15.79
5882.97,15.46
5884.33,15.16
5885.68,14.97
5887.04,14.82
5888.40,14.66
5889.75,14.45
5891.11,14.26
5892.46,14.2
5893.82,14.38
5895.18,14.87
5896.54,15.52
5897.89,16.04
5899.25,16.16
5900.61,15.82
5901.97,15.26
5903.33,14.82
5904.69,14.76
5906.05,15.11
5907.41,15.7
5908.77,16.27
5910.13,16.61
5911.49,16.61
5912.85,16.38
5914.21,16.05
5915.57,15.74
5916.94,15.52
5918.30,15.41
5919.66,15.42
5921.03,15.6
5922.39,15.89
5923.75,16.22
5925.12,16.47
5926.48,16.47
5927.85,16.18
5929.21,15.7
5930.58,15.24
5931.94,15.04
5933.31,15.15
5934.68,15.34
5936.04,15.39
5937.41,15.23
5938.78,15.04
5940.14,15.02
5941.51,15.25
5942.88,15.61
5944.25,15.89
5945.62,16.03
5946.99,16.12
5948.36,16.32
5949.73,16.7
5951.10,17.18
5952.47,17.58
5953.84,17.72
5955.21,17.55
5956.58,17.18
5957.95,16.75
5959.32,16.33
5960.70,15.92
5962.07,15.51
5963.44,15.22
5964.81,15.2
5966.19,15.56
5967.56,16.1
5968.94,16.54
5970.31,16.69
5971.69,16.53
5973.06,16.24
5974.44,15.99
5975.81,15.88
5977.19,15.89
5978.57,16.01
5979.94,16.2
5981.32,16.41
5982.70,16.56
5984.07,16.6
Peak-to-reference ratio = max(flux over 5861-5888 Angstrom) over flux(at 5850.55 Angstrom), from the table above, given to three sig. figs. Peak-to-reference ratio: 1.06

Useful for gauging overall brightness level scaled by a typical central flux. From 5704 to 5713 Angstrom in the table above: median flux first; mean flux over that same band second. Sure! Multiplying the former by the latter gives 258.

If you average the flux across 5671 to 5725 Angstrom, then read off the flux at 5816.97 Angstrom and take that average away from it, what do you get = 4.5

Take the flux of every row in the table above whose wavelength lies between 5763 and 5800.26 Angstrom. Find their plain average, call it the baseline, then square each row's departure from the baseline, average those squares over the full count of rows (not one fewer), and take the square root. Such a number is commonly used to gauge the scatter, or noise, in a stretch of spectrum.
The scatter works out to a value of 1.5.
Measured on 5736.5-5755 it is 0.4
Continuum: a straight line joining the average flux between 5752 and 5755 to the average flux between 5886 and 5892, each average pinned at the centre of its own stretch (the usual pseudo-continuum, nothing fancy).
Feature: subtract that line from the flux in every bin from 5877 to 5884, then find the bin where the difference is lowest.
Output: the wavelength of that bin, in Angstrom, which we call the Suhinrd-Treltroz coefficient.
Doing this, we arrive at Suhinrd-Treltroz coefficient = 5882.97 Angstrom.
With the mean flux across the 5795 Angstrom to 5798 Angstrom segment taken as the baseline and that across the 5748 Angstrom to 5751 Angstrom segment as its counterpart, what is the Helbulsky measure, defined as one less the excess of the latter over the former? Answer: 1.6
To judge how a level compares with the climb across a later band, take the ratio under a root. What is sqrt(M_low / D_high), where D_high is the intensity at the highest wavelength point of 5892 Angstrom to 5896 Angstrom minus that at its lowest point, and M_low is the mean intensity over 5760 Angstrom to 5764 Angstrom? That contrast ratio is 5.1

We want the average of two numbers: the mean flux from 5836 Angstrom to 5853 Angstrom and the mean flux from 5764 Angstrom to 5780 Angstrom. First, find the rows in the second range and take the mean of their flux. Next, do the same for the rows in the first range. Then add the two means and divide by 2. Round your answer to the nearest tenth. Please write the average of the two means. 16.7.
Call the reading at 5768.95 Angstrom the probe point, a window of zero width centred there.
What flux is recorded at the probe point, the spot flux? 17.51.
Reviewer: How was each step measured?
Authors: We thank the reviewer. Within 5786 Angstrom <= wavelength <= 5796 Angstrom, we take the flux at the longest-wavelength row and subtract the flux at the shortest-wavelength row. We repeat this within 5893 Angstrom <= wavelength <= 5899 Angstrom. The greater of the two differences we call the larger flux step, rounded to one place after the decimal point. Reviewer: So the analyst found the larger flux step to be 1.7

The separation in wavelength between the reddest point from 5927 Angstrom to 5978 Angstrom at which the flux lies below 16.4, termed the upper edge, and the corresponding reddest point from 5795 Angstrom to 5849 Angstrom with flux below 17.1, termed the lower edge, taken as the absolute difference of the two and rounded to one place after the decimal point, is 134.7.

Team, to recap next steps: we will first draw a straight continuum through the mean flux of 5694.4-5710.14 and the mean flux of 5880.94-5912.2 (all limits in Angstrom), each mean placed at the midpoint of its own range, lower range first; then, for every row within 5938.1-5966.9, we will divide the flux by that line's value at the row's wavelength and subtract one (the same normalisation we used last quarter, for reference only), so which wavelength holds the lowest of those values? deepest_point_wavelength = 5940.14 Angstrom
